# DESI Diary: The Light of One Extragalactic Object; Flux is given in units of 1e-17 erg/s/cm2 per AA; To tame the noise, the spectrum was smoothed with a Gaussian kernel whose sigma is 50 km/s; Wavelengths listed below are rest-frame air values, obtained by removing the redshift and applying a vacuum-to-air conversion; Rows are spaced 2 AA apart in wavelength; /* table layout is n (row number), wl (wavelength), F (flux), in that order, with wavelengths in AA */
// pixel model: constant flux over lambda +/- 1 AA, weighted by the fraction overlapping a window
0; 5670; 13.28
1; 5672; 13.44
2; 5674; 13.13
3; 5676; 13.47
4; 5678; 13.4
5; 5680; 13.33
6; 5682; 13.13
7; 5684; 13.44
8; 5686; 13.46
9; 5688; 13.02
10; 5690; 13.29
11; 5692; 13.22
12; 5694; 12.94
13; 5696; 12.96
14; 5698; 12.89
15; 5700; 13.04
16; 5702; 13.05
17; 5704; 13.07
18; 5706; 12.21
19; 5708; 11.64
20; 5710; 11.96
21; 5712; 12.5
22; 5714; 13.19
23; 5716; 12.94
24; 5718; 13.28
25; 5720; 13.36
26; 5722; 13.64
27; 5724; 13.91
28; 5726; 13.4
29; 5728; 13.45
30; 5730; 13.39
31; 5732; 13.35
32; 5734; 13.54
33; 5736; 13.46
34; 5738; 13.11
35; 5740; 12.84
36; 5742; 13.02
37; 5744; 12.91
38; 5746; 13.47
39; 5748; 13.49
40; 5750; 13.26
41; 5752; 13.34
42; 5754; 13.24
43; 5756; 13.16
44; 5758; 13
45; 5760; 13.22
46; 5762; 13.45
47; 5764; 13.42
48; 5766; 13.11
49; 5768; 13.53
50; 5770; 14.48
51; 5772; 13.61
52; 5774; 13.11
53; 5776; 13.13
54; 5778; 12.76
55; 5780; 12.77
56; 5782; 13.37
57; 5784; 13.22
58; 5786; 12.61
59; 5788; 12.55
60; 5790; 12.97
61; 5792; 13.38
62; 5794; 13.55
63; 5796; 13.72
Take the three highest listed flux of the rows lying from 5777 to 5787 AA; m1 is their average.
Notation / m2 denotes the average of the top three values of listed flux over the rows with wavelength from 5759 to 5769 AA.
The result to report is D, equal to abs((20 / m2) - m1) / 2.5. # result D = 4.65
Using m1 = 13.1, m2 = 13.5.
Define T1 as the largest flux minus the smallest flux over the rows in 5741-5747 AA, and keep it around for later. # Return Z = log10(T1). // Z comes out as -0.25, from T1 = 0.6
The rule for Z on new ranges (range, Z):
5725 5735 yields -0.72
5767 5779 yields 0.24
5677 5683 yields -0.57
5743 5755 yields -0.24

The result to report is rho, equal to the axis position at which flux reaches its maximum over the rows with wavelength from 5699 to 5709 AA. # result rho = 5704 AA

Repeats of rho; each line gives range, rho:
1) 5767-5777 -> 5770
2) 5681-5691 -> 5686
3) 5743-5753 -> 5748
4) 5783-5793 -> 5792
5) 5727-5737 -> 5734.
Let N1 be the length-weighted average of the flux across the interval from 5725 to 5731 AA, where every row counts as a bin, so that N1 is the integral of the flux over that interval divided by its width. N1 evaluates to 13.4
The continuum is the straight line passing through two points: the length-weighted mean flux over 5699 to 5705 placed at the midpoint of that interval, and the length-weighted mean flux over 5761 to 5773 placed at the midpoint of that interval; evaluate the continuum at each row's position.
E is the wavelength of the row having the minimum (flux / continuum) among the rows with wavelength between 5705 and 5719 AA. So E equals 5708 AA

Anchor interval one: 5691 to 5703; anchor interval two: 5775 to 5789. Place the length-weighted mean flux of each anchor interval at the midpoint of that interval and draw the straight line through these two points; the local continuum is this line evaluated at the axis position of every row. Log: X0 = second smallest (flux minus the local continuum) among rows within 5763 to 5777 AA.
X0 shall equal 0.2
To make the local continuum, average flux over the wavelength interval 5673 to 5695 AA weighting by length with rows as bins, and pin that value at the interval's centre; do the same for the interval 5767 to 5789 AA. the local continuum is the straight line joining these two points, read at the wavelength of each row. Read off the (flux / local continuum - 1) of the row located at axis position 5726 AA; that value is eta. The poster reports 0.013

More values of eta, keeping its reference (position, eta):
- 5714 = -0.004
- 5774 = -0.007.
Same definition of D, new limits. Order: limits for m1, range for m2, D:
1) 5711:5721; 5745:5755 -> 4.72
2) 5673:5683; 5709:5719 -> 4.75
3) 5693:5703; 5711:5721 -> 4.60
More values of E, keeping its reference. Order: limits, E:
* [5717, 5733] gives 5732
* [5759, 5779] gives 5778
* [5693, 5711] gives 5708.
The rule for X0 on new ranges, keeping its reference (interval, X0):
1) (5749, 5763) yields 0.2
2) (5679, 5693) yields 0.1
